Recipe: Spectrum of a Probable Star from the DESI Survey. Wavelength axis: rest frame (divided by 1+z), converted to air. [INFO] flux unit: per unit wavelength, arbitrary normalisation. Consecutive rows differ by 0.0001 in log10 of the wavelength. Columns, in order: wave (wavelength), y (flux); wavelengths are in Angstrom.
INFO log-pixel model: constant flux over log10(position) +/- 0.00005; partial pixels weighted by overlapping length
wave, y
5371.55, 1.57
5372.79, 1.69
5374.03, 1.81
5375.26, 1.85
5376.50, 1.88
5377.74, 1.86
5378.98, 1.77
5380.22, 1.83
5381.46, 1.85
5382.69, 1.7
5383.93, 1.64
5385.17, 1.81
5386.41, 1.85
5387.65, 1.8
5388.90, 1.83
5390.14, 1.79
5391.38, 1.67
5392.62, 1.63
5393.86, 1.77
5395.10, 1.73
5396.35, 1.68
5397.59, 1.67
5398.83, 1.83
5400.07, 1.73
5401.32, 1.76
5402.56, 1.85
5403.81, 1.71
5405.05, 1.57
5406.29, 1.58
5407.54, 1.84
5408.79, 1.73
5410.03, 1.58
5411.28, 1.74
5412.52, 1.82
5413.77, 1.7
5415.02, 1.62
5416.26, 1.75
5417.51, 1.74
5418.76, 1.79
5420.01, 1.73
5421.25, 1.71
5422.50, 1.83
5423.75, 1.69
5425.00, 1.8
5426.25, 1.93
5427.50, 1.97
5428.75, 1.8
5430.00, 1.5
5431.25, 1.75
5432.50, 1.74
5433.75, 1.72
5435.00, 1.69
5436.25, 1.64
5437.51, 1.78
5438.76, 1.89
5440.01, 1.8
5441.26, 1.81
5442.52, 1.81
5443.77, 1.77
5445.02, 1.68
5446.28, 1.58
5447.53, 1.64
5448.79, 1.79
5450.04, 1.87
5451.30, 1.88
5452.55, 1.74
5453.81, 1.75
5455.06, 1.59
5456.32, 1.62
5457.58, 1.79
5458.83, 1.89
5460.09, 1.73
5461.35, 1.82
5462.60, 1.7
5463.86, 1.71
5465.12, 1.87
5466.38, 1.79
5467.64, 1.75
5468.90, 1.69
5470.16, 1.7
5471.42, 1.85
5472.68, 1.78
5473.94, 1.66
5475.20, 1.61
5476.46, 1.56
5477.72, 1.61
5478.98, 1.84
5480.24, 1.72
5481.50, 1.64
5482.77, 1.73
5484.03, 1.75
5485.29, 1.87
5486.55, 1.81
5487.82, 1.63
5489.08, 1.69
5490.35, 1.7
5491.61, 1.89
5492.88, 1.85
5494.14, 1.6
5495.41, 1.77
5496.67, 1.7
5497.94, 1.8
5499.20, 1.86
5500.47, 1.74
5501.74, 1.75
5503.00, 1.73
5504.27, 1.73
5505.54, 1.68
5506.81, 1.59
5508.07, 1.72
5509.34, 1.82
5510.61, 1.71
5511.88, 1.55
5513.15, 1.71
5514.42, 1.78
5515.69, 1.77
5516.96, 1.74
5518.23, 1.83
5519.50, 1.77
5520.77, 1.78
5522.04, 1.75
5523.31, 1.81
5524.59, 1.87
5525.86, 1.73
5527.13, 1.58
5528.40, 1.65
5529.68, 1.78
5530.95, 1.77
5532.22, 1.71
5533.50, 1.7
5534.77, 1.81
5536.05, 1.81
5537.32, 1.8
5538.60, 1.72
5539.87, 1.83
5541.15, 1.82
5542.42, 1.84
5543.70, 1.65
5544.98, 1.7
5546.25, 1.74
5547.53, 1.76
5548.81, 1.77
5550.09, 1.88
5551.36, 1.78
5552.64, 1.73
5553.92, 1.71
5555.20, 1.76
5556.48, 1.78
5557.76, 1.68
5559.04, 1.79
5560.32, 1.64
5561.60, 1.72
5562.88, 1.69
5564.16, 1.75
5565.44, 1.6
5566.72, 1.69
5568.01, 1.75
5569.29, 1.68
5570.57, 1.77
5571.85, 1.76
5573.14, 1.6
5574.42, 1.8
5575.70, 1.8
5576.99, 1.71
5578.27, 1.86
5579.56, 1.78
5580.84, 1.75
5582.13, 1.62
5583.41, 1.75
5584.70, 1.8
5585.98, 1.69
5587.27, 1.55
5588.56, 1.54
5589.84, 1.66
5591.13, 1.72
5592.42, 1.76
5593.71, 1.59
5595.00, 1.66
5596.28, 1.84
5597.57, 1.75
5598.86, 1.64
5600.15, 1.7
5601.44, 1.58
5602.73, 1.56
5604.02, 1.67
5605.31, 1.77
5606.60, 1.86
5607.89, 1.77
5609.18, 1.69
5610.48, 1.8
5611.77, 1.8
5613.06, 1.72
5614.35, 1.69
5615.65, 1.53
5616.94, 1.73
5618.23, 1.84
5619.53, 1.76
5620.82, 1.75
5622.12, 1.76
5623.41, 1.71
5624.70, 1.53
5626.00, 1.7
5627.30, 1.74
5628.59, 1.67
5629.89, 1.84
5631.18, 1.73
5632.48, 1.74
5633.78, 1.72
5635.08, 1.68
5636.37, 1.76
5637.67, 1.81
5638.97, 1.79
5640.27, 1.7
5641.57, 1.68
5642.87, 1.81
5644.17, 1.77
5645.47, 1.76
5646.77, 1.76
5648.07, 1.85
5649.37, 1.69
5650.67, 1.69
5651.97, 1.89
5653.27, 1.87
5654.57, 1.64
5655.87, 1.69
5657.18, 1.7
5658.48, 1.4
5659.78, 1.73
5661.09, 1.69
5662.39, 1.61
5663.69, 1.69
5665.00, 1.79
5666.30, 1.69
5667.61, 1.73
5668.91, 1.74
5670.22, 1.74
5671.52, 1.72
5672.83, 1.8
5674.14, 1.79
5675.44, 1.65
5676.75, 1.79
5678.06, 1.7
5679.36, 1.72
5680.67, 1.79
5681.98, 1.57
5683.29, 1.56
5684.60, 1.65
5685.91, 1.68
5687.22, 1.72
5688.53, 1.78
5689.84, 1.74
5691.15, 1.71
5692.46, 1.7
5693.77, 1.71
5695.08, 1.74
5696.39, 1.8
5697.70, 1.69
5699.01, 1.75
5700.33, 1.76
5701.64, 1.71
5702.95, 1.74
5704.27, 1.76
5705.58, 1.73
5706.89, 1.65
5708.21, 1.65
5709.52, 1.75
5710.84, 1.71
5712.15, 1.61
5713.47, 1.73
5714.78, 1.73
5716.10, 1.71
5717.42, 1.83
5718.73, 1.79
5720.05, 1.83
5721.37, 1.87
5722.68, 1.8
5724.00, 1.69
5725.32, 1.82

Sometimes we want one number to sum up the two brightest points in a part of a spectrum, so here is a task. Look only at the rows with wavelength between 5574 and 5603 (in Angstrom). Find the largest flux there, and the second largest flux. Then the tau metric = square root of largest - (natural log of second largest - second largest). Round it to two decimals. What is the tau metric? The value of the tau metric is 2.59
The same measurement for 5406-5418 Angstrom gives 2.58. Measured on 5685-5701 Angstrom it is 2.55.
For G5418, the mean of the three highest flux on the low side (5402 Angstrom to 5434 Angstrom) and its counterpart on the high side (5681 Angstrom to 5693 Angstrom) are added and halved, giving 1.83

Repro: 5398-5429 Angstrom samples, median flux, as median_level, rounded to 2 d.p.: 1.74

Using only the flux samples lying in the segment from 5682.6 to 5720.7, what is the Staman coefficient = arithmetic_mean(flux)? 1.72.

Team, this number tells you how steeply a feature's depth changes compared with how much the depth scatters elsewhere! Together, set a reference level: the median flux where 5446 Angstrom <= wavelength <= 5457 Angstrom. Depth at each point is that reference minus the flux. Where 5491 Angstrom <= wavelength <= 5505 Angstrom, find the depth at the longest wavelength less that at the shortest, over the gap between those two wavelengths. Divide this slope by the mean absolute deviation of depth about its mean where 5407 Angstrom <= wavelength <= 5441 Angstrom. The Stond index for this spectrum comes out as 0.17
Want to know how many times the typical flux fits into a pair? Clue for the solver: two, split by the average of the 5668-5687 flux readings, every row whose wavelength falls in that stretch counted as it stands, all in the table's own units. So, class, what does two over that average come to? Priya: 1.17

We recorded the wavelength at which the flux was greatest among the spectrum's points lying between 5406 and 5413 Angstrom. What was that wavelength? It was 5407.54 Angstrom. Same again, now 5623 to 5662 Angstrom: 5651.97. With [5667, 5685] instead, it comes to 5672.83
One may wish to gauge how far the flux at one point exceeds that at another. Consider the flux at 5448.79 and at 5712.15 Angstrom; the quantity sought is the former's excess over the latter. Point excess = 0.18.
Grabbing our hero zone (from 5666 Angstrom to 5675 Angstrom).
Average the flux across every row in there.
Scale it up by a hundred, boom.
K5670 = 174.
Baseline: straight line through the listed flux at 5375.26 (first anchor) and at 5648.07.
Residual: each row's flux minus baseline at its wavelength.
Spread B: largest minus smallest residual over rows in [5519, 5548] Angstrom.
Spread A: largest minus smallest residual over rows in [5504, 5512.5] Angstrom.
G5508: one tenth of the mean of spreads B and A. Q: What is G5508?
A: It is 0.028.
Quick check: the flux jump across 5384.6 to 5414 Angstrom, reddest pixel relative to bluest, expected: -0.11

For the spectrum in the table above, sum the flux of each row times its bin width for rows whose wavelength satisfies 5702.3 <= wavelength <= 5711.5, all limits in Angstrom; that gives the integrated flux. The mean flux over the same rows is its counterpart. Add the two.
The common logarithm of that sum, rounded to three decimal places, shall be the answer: 1.242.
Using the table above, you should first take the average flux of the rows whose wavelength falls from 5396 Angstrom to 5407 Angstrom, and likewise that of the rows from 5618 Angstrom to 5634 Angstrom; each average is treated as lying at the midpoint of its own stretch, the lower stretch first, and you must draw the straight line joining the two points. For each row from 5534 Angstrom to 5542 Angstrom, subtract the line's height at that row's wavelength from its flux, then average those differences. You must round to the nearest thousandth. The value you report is 0.077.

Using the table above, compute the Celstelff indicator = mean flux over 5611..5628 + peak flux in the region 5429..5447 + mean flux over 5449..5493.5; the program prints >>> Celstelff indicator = 5.35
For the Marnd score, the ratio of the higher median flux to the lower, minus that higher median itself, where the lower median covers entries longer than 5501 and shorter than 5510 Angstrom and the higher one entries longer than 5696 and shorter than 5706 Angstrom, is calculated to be -0.736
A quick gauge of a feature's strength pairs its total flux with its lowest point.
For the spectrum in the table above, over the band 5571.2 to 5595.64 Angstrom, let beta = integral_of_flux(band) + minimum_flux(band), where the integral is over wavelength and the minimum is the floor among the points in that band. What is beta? 43.2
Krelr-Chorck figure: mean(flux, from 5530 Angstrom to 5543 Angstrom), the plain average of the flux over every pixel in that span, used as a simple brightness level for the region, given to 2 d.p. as 1.78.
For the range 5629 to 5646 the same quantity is 1.75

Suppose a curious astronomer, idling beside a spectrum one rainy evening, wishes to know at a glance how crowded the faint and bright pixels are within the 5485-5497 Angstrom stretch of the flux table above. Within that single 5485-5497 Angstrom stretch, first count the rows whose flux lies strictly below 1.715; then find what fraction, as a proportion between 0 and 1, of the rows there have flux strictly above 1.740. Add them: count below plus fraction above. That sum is 5.5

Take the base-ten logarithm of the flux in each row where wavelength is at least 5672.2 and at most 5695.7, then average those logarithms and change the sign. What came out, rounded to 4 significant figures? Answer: -0.2329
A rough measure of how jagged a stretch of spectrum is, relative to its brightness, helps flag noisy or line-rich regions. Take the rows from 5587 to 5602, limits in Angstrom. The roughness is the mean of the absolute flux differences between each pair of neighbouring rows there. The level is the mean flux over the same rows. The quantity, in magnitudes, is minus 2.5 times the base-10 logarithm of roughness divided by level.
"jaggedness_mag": 3.13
